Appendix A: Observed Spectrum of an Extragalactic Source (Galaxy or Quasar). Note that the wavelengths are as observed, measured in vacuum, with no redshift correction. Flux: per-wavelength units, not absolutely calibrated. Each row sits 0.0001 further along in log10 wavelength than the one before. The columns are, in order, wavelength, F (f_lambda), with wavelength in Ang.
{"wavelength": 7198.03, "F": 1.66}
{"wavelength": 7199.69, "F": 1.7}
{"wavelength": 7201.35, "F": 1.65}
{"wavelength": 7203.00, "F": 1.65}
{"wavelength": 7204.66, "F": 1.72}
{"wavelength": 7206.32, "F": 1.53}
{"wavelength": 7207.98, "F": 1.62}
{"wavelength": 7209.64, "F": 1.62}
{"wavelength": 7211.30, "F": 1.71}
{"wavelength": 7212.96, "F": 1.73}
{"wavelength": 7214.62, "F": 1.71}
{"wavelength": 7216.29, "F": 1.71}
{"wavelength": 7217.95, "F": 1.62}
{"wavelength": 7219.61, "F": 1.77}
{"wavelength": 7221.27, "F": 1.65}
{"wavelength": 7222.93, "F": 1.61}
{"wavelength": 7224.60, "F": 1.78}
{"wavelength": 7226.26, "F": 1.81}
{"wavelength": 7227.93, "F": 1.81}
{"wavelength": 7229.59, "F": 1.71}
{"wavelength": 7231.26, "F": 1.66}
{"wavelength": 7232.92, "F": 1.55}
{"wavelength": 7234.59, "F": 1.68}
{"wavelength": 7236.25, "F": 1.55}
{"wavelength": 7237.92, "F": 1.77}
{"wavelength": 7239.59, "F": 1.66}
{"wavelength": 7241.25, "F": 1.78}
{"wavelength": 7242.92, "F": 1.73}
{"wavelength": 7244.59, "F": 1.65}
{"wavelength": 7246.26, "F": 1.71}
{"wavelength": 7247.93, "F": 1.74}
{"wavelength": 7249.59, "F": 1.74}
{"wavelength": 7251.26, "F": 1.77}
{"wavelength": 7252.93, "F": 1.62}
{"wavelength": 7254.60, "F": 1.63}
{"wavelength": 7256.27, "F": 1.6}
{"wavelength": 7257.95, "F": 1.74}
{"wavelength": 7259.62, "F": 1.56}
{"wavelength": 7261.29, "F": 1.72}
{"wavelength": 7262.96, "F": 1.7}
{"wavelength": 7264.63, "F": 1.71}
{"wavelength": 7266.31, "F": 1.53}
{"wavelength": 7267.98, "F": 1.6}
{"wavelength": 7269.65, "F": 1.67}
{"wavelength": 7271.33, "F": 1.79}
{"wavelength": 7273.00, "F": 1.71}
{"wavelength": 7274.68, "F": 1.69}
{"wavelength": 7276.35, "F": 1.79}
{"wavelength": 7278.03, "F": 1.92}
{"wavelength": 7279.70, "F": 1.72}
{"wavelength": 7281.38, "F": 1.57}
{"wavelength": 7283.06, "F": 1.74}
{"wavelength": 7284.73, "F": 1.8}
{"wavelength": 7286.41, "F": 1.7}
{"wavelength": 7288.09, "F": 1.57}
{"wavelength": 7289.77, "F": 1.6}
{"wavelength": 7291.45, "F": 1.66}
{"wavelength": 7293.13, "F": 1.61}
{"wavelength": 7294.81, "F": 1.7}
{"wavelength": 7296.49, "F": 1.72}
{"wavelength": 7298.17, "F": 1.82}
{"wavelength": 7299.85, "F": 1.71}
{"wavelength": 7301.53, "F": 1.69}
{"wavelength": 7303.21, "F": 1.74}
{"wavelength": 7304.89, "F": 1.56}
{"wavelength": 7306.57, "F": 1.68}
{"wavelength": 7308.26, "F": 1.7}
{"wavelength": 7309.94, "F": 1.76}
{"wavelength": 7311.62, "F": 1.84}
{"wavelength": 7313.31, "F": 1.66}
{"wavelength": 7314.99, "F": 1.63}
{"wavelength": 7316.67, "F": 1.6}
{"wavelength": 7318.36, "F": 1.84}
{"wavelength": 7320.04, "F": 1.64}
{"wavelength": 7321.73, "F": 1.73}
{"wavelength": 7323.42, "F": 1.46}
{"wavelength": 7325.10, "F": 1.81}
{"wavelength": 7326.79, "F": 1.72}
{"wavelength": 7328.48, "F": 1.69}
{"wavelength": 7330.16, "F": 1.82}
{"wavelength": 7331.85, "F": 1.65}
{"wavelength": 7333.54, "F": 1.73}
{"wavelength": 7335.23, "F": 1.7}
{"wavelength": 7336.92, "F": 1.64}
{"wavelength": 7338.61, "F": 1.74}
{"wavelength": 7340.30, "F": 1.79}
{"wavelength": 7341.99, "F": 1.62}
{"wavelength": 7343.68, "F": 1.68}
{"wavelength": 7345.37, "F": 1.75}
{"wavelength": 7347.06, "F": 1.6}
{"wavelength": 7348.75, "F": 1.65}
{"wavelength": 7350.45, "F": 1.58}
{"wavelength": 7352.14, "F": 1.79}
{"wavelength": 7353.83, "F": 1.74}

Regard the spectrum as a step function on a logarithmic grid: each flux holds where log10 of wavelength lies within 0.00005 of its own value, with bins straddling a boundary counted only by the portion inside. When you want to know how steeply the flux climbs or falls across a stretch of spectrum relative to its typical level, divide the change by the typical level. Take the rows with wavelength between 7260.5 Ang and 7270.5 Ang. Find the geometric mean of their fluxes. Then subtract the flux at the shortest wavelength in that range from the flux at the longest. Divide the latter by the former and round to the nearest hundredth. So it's -0.03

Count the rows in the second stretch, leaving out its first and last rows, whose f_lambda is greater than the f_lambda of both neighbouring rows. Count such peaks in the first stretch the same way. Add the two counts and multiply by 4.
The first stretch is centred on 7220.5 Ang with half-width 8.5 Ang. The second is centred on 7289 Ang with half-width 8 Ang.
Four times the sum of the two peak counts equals 12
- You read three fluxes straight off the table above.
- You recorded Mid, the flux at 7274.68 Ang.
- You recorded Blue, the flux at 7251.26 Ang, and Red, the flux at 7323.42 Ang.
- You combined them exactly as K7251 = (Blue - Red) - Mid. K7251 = -1.38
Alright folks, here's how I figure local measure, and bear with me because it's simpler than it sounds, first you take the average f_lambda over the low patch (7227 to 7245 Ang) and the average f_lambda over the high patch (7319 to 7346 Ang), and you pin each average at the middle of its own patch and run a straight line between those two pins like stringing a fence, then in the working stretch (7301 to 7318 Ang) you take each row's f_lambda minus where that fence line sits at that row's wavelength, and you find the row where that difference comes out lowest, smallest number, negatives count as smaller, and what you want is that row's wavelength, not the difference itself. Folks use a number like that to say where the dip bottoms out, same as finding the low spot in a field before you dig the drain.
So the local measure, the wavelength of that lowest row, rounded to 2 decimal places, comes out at 7304.89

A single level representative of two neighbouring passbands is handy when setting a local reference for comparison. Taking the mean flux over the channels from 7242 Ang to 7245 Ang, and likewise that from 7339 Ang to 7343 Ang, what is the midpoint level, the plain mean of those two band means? 1.70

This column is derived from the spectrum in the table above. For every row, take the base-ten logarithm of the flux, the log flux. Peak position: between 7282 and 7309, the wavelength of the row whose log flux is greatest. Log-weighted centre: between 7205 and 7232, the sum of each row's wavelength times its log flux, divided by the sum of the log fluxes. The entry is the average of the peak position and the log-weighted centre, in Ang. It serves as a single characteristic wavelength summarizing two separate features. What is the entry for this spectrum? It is 7258.7 Ang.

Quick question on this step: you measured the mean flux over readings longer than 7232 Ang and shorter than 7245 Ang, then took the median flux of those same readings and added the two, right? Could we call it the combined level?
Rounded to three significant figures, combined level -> 3.34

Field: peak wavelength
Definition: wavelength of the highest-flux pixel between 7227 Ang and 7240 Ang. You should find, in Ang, 7227.93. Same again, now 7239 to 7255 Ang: 7241.25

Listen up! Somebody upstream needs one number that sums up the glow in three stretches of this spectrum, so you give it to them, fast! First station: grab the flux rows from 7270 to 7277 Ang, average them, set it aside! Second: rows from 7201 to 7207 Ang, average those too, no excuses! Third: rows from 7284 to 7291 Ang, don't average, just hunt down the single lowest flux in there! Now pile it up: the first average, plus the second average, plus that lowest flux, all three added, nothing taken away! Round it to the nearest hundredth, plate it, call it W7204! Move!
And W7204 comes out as 4.95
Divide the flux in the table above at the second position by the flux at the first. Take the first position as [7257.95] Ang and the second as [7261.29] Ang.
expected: 0.99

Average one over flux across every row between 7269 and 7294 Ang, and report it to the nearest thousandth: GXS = 0.589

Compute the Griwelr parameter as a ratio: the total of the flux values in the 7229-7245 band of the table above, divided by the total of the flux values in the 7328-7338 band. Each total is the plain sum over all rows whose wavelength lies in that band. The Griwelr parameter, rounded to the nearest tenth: 1.6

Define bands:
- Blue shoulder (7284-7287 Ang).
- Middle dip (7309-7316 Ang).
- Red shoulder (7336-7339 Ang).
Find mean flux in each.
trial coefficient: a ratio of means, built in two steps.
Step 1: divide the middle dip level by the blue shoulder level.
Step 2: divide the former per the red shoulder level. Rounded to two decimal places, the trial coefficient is 0.58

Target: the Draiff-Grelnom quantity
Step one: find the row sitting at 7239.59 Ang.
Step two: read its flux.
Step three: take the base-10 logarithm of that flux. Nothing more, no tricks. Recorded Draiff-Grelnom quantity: 0.22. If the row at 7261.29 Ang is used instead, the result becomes 0.24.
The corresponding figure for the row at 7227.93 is 0.26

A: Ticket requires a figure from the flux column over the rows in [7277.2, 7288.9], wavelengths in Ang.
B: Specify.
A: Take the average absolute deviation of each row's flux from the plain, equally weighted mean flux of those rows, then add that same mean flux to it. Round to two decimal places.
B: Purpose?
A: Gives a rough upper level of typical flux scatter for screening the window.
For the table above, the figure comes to 1.81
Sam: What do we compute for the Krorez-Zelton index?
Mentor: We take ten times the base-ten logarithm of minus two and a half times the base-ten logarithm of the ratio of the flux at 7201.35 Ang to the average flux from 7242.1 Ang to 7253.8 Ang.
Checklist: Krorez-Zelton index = -14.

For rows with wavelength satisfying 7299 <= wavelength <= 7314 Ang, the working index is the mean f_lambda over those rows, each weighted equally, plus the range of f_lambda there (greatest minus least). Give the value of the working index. 1.98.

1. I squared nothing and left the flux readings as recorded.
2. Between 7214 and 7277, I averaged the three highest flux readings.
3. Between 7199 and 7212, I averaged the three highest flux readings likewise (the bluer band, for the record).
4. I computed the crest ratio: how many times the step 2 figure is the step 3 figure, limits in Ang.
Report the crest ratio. 1.05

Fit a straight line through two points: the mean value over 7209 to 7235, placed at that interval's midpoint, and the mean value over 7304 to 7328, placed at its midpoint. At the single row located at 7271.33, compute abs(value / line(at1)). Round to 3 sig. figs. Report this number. 1.06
